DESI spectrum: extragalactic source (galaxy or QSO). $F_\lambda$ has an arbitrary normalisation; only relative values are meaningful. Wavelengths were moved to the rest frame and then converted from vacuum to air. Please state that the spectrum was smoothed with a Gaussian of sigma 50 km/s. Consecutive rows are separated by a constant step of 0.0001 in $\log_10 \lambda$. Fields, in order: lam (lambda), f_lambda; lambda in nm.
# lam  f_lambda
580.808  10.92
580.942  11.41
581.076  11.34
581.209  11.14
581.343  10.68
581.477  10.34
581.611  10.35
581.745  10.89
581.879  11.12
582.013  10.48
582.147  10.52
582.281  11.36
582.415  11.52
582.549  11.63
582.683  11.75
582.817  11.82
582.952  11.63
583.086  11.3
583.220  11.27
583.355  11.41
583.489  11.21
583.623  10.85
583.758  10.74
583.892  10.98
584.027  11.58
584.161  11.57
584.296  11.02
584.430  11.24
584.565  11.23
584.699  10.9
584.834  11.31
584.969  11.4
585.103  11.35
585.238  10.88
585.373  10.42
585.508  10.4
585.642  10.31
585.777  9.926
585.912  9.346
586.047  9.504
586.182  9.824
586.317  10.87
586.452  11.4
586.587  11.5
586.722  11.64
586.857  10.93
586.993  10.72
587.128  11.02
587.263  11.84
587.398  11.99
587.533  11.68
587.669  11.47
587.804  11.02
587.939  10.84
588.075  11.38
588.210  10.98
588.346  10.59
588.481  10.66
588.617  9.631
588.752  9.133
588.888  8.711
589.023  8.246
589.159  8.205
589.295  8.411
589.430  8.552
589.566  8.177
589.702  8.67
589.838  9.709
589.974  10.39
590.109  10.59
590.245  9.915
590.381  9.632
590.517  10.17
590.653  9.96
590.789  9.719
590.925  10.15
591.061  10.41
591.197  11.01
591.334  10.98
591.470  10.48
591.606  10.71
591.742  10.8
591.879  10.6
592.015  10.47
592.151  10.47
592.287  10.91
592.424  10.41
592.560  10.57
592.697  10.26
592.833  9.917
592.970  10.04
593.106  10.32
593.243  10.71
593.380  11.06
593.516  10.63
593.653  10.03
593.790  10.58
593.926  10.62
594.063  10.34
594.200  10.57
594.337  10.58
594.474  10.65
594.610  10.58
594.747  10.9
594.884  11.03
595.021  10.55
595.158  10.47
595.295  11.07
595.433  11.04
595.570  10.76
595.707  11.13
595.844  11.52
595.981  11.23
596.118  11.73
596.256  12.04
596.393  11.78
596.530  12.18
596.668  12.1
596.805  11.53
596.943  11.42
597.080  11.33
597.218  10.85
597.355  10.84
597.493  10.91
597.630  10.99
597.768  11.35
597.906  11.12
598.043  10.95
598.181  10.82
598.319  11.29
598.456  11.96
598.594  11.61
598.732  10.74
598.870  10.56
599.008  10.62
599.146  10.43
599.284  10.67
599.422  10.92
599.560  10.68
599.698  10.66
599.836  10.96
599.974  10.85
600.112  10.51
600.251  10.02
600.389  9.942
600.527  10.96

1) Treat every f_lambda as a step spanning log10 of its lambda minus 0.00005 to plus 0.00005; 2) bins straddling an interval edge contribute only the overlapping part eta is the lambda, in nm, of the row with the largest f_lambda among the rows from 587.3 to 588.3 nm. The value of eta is 587.398 nm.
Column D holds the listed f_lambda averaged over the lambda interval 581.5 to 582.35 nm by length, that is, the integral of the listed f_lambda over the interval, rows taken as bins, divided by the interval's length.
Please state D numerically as 10.8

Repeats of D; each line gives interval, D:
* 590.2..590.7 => 9.9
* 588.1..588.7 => 10.5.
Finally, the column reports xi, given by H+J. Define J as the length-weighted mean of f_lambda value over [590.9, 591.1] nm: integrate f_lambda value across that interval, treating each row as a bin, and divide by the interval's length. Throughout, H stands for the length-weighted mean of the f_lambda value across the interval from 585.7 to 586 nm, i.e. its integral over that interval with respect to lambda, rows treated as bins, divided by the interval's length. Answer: 19.9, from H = 9.6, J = 10.3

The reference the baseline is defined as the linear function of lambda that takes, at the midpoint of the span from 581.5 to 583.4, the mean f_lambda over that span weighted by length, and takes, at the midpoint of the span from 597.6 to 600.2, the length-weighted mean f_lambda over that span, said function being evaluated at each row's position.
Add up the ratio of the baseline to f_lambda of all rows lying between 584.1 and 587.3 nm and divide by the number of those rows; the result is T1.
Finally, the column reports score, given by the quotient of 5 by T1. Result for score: 4.85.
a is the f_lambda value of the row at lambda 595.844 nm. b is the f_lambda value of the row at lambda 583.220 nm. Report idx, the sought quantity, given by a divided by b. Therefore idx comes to 1.02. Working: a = 11.52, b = 11.27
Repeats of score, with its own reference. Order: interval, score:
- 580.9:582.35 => 4.85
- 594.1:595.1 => 4.86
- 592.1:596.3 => 4.87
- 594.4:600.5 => 5.03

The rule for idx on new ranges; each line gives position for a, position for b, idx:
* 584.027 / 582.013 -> 1.10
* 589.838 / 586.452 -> 0.85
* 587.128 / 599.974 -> 1.02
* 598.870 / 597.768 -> 0.93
